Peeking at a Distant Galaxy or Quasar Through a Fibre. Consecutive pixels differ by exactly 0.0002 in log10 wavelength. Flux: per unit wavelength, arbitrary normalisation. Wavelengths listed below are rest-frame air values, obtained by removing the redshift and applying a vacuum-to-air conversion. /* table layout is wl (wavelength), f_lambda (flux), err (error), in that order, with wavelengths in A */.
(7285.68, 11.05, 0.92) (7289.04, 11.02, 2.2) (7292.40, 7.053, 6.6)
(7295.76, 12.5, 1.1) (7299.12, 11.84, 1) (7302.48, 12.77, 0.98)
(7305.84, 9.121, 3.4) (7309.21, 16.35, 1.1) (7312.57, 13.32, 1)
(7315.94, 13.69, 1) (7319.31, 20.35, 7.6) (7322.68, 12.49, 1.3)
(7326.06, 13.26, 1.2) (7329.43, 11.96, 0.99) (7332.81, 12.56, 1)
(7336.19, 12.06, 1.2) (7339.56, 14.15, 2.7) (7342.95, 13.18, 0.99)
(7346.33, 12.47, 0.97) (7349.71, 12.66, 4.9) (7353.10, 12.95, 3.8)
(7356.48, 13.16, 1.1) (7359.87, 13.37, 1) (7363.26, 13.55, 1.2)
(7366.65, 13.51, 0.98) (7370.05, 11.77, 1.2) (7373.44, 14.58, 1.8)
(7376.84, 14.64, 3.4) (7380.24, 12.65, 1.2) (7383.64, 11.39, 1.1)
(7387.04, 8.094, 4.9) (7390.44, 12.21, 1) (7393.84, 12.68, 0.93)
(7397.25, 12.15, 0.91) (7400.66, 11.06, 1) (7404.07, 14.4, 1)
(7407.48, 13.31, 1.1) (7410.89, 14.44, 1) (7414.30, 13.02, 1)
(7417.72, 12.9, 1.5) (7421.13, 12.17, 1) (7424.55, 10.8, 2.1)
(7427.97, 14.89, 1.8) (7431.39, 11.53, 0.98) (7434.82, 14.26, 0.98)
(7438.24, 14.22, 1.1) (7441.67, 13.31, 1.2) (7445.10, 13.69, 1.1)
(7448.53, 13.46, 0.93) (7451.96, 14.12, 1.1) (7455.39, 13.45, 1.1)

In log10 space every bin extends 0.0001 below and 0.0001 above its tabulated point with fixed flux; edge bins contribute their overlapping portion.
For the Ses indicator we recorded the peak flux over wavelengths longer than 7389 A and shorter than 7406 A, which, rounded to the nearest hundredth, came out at 14.40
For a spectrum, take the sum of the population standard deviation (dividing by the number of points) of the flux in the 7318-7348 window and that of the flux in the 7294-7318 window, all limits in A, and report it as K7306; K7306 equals 4.5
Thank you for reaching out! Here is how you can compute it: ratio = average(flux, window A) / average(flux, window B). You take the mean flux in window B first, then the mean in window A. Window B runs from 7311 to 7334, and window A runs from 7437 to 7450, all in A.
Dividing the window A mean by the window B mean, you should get 0.98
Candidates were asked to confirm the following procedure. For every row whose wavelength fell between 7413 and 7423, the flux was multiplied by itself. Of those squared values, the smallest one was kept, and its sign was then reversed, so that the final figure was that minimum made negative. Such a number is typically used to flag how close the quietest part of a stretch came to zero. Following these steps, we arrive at -148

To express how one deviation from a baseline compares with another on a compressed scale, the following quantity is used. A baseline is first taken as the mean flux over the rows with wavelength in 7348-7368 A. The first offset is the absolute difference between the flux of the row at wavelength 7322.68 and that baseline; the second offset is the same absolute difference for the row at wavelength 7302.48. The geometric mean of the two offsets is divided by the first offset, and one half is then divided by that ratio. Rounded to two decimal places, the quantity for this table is 0.64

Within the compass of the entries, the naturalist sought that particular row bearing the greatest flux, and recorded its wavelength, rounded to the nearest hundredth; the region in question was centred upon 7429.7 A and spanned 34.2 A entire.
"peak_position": 7427.97 A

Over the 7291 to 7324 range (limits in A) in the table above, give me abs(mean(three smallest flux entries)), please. 9.3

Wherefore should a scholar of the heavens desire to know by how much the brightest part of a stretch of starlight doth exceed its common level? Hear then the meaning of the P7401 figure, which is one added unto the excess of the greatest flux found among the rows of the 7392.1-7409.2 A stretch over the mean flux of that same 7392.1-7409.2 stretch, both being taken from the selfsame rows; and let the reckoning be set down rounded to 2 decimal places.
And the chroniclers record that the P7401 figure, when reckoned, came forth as 2.68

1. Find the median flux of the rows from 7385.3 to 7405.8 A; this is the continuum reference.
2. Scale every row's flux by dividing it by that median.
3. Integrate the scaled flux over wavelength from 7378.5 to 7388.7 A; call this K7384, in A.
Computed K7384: 9.0 A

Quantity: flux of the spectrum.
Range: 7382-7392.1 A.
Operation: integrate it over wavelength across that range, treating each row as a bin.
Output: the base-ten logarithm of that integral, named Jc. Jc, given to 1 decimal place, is 2.0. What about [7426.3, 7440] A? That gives 2.3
